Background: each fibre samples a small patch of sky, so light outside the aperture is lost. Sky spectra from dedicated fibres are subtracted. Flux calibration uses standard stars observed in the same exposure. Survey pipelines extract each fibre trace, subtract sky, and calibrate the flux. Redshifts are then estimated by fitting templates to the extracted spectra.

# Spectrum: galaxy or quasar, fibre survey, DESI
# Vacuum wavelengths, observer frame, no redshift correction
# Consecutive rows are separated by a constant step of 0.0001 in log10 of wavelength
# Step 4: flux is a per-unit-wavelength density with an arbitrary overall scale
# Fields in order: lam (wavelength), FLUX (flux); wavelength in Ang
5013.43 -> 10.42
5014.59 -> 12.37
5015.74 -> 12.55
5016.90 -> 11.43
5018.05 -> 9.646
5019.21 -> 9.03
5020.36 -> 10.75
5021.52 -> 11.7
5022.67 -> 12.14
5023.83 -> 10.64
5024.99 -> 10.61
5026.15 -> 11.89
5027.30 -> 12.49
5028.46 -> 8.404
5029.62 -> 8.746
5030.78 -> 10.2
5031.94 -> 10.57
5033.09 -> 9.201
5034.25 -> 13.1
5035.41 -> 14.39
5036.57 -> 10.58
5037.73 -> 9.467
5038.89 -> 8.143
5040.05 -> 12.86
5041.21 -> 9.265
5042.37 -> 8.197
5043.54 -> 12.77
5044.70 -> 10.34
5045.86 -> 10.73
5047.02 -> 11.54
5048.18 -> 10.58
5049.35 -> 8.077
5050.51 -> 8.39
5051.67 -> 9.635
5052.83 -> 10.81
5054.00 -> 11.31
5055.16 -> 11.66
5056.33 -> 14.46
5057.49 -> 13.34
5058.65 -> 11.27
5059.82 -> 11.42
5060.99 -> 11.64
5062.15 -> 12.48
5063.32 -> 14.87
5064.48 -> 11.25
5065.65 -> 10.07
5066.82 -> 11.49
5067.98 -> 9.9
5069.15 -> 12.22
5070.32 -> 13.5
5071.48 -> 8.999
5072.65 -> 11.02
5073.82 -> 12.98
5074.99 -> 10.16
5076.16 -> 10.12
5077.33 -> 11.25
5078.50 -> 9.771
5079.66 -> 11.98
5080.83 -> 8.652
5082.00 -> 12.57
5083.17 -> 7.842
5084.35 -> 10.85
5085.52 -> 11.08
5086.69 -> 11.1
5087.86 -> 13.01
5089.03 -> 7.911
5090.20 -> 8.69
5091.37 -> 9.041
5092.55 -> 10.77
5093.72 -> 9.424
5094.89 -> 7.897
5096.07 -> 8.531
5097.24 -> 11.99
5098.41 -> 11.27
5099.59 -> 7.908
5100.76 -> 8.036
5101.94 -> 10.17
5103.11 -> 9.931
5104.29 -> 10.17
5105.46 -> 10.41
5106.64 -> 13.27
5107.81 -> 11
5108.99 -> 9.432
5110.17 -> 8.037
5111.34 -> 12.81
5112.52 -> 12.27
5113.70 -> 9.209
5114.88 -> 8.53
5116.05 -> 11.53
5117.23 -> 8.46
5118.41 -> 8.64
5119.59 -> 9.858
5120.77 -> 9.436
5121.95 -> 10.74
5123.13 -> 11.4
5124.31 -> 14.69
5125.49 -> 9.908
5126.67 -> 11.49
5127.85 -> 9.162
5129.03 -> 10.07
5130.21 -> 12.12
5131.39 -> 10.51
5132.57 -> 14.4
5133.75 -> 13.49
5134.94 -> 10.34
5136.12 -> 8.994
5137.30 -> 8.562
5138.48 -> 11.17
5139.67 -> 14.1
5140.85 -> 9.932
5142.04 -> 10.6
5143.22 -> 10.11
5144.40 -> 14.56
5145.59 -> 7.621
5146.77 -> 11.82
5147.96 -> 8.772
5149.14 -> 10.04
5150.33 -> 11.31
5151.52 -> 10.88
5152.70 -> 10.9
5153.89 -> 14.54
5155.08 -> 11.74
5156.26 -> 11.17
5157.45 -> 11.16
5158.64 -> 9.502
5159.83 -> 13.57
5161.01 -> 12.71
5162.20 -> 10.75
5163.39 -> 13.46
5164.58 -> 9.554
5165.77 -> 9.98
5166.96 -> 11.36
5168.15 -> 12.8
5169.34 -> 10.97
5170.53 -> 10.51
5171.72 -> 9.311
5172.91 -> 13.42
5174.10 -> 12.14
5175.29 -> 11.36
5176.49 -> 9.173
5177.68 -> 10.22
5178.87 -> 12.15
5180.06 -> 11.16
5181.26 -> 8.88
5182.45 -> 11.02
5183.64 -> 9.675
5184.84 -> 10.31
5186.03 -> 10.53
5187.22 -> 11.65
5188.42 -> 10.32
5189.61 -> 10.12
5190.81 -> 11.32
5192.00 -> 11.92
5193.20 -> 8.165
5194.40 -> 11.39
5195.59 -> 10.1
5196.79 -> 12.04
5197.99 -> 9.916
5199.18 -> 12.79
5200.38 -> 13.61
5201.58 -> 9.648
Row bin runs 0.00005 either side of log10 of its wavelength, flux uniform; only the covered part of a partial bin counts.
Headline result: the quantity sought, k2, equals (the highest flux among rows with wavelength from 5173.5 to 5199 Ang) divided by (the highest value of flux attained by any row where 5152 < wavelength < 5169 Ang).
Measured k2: 0.84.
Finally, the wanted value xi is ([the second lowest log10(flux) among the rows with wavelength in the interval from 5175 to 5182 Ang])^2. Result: 0.926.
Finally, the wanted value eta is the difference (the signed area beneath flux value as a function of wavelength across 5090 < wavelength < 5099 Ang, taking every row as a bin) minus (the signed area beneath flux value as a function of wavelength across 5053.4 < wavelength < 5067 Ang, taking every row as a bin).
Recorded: -77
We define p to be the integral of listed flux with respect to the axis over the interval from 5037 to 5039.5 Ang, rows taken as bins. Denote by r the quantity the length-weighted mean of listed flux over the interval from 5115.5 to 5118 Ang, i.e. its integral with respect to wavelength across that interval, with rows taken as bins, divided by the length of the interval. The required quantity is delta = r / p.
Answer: 0.44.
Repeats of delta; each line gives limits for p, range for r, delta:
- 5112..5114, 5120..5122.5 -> 0.46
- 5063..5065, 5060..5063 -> 0.47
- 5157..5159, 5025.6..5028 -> 0.58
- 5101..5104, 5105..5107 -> 0.40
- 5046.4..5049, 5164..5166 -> 0.35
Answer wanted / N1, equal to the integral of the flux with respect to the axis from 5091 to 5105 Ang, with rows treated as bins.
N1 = 135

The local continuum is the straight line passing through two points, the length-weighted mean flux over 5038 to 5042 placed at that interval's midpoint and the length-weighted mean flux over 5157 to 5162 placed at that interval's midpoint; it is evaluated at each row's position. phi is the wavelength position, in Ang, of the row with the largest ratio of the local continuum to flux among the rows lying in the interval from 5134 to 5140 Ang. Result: 5137.30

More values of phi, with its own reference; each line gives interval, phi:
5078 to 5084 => 5083.17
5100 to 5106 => 5100.76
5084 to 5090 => 5089.03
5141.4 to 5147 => 5145.59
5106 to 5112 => 5110.17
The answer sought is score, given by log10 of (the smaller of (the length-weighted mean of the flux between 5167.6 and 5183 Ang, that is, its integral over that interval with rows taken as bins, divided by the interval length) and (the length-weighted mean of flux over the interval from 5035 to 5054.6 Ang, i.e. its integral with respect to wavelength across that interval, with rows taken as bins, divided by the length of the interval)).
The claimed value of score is 1.02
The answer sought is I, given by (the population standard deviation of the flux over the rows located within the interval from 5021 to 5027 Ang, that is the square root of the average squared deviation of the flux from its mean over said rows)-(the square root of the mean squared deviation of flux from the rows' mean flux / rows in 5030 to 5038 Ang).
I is -1.1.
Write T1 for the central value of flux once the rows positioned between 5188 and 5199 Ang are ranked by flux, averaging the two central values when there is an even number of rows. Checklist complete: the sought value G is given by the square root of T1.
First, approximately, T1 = 10.3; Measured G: 3.21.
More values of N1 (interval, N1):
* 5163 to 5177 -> 156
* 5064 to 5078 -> 155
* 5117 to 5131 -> 148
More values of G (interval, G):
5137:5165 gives 3.32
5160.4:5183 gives 3.32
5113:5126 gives 3.14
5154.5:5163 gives 3.34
